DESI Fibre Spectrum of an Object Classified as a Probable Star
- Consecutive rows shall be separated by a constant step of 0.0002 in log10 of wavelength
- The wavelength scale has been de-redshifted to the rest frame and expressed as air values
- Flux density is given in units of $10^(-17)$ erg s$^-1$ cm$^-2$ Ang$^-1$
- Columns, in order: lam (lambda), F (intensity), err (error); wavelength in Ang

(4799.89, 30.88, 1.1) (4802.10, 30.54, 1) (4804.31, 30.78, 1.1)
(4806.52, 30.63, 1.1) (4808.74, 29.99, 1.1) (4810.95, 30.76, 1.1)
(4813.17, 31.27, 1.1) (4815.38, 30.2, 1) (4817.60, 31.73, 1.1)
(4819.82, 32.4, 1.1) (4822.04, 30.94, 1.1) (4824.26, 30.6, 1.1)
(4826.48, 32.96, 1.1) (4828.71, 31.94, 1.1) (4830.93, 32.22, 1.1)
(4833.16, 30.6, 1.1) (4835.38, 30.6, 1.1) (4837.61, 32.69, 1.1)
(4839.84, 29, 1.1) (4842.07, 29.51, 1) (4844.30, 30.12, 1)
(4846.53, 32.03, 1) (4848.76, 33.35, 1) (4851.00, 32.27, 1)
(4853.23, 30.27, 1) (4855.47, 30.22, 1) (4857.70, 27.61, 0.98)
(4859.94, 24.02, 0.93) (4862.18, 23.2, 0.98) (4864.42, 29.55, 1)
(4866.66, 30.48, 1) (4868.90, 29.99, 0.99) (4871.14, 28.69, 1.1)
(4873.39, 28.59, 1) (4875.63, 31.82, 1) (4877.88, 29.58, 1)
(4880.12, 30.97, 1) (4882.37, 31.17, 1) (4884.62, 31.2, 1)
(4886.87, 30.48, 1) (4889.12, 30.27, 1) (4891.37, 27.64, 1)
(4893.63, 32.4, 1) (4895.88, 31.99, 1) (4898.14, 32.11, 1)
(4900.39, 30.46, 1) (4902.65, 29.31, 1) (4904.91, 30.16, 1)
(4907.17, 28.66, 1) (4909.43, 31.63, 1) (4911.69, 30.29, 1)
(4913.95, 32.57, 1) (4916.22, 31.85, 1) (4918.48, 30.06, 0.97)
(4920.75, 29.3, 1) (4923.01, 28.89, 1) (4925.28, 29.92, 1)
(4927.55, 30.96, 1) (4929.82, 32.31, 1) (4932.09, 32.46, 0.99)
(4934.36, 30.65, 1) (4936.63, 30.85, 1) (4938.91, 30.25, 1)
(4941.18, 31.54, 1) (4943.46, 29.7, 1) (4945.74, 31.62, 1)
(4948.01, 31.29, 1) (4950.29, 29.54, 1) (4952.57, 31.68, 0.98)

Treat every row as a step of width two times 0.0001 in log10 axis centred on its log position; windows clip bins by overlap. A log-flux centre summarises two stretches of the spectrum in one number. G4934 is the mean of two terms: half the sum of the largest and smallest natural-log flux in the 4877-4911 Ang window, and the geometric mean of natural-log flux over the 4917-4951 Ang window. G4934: 3.410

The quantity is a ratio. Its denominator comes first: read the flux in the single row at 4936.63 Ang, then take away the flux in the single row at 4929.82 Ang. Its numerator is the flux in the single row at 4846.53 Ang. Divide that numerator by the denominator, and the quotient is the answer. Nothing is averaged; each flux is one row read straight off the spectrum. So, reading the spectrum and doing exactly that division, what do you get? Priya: -22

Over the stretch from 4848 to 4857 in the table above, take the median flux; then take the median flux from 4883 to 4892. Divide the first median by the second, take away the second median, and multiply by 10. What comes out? -293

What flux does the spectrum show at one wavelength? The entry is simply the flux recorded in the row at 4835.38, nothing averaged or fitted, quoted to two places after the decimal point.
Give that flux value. 30.60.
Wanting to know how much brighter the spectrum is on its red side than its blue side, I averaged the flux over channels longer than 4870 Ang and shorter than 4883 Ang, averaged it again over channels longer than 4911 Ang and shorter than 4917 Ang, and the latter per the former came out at 1.05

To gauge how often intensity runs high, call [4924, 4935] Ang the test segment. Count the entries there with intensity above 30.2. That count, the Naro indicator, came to 4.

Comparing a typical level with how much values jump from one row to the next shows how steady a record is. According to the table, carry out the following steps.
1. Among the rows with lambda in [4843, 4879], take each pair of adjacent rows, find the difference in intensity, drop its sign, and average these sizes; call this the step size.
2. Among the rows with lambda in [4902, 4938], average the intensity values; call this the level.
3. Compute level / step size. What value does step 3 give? 16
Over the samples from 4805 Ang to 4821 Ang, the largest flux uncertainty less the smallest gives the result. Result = 0.10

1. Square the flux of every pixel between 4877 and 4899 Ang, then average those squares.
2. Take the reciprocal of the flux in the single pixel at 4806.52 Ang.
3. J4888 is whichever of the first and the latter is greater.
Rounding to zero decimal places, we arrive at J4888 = 949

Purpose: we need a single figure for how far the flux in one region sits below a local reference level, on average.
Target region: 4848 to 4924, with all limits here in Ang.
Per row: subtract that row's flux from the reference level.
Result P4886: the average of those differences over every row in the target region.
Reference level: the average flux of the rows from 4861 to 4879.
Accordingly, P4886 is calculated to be -1.0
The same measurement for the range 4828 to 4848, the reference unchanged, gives -2.0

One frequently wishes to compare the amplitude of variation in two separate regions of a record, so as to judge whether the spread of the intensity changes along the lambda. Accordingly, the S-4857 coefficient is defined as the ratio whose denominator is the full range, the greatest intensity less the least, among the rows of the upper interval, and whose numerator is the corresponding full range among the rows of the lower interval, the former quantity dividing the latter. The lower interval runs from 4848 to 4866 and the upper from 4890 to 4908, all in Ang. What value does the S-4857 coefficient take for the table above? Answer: 2.1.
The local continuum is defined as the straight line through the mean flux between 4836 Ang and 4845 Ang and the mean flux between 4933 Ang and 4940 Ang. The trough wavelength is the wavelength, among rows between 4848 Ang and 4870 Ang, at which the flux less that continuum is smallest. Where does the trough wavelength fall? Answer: 4862.18 Ang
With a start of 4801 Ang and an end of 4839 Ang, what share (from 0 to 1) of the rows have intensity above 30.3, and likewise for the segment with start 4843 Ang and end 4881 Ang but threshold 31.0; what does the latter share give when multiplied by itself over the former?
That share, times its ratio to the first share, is 0.06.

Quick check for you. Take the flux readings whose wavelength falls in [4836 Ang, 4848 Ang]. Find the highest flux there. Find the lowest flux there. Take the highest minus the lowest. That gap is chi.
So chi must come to 3.7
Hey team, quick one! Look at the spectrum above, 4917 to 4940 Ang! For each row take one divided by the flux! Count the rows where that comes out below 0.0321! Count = 2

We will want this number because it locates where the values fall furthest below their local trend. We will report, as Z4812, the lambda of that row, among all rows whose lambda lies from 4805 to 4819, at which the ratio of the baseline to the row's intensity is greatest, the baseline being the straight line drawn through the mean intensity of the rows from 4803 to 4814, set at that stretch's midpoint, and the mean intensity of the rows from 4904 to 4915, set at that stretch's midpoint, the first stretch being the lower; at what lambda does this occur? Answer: 4808.74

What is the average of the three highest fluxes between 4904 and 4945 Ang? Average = 32.4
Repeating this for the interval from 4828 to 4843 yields 32.3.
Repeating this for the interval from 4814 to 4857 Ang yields 33.0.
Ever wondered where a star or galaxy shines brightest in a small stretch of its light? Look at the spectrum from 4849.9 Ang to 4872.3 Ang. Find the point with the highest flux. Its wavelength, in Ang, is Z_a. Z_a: 4851.00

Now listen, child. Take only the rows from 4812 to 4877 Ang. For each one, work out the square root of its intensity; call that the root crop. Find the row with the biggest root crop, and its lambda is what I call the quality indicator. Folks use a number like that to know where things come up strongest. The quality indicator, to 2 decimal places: 4848.76 Ang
